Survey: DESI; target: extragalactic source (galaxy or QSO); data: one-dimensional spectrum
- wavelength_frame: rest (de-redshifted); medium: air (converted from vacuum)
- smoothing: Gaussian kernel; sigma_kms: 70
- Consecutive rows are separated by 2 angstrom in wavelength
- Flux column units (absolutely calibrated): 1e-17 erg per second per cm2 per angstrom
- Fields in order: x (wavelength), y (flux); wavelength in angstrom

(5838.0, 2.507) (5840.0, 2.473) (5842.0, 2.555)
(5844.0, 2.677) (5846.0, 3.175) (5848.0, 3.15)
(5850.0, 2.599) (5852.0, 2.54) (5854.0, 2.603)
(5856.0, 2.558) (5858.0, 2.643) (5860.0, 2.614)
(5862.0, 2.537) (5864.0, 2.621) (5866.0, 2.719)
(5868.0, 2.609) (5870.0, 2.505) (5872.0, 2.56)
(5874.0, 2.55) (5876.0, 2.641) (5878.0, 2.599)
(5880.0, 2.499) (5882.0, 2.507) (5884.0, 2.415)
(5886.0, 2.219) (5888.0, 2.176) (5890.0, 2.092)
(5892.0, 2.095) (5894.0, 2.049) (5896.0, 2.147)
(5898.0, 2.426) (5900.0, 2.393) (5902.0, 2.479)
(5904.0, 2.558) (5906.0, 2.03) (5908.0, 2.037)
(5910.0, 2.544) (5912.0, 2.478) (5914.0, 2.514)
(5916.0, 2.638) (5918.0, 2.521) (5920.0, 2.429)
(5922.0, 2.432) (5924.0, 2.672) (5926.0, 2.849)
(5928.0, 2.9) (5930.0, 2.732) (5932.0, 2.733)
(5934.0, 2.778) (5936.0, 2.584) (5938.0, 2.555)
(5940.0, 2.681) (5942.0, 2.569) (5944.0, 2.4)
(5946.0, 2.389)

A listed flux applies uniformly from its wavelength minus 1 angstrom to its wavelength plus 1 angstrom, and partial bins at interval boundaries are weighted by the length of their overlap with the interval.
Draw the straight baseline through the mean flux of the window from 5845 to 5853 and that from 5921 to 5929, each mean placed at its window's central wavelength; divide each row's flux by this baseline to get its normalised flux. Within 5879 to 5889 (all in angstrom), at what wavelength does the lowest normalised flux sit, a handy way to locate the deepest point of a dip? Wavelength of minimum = 5888.0 angstrom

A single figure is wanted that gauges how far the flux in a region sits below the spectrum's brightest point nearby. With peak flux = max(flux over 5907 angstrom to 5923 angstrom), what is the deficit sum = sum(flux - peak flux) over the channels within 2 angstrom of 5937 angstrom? -0.14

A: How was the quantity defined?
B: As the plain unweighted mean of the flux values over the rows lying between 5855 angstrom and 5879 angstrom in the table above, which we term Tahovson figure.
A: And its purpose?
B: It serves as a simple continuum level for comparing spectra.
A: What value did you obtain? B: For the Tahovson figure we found 2.60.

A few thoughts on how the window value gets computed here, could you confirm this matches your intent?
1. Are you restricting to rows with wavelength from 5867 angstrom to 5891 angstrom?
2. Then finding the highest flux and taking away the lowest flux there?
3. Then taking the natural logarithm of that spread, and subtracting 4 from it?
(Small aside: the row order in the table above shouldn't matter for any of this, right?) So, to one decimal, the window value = -4.6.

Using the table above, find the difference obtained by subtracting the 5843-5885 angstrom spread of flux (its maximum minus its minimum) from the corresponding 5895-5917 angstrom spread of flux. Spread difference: -0.2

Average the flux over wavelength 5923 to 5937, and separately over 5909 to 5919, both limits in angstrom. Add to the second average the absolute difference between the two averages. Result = 2.75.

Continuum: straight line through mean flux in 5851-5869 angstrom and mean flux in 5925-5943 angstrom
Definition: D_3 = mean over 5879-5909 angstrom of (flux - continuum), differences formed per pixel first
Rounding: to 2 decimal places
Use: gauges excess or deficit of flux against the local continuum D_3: -0.38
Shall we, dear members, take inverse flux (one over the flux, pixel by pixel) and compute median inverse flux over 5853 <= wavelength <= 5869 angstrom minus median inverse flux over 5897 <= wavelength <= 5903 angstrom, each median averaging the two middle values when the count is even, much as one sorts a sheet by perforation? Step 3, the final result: -0.029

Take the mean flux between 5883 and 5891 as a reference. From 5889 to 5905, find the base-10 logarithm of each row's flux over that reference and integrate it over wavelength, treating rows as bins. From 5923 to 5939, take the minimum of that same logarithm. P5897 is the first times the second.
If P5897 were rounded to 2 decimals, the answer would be 0.01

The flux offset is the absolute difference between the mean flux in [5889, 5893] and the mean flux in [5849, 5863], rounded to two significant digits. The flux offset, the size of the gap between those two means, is 0.49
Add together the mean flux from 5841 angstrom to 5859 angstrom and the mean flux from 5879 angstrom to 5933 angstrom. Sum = 5.15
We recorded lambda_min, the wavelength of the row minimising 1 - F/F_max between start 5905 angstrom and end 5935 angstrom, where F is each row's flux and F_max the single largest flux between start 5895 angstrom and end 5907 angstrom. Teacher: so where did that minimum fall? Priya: 5928.0 angstrom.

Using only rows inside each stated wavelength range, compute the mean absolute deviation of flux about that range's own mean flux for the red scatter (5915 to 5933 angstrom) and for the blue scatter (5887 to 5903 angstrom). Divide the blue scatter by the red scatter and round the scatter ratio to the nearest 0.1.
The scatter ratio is 1.1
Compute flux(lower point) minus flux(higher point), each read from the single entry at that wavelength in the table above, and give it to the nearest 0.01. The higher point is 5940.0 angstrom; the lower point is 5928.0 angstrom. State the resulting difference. 0.22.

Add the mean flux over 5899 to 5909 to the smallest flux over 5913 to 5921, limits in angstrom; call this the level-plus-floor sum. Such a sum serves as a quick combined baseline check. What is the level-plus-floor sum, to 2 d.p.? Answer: 4.73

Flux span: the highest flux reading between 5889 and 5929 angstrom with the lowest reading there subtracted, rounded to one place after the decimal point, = 0.9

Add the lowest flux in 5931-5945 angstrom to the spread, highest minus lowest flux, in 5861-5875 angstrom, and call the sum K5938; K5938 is 2.6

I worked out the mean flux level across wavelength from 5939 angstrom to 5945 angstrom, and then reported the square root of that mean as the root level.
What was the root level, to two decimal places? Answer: 1.60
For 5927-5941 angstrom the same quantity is 1.65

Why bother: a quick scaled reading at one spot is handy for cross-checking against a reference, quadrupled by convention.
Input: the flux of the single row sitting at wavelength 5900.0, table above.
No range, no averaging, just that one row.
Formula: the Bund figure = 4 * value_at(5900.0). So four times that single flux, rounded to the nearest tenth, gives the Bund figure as 9.6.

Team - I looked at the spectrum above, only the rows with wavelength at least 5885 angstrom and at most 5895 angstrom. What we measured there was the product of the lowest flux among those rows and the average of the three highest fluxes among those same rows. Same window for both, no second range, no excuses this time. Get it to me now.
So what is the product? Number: 4.4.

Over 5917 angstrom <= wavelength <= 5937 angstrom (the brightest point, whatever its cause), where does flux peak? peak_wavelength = 5928.0 angstrom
